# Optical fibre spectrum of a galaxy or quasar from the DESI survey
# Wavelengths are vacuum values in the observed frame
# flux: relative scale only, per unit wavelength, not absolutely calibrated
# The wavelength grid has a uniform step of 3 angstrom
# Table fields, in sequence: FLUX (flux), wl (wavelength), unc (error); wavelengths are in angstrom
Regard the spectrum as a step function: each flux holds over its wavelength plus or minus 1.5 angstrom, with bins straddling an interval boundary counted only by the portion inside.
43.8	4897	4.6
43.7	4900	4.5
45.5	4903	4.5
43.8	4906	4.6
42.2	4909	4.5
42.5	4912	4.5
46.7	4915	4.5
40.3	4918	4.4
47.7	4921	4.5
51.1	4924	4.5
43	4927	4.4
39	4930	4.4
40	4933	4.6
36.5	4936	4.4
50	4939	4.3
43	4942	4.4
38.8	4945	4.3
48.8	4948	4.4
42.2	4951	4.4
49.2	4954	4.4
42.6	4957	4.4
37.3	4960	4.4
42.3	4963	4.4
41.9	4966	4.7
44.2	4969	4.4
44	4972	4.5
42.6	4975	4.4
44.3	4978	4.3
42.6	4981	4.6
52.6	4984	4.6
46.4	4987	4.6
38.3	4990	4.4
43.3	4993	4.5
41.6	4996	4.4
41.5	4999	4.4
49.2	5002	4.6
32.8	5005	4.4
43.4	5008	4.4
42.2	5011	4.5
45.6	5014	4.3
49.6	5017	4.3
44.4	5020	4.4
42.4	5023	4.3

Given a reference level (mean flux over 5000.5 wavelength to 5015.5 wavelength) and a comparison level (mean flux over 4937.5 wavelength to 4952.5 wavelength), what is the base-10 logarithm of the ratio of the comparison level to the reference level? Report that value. 0.019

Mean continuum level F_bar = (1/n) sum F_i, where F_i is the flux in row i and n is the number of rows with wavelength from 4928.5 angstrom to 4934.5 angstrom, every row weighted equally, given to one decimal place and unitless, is 39.5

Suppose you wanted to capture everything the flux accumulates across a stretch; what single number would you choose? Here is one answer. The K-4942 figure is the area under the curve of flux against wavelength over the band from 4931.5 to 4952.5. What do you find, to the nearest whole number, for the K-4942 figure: 898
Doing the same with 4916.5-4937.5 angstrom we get 893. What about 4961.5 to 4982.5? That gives 906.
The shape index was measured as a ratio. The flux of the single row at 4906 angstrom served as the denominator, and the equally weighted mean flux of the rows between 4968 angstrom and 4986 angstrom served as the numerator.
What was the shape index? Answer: 1.03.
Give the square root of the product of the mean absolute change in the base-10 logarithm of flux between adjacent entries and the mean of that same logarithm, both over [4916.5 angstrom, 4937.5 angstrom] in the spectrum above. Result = 0.27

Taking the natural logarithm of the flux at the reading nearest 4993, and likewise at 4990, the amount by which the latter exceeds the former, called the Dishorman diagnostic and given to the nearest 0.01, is -0.12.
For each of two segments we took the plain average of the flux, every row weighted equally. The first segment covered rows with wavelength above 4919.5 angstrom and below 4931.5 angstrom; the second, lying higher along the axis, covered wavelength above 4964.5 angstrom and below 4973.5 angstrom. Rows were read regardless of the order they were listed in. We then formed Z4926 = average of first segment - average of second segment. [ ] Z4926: 1.8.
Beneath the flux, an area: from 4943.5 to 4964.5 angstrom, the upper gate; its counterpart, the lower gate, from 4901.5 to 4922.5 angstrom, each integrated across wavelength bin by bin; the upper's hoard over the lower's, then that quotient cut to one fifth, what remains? 0.195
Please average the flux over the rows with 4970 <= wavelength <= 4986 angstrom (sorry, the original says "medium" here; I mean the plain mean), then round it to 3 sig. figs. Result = 45.2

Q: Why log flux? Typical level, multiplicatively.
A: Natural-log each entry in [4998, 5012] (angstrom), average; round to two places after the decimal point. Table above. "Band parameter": 3.72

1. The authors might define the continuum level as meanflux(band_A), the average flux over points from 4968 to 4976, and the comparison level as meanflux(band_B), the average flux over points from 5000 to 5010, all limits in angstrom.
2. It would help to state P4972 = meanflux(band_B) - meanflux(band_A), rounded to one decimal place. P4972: -1.8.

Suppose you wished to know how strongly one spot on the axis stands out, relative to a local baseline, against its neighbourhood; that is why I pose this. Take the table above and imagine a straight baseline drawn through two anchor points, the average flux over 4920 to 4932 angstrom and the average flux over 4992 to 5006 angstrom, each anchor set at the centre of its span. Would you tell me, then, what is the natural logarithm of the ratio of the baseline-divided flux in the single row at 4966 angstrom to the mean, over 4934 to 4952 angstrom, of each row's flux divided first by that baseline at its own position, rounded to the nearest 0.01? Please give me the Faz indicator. -0.01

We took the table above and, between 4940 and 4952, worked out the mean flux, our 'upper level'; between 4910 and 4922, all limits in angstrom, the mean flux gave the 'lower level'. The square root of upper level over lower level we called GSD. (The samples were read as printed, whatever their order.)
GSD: 0.99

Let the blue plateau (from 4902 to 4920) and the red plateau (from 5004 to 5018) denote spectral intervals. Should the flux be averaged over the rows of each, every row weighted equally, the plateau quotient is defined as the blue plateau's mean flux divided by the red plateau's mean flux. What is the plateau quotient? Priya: 1.02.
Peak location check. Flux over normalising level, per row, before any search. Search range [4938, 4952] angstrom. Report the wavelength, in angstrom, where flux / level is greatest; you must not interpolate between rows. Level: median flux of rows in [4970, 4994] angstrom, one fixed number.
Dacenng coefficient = 4939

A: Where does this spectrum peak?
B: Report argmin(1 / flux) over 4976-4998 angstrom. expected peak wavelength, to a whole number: 4984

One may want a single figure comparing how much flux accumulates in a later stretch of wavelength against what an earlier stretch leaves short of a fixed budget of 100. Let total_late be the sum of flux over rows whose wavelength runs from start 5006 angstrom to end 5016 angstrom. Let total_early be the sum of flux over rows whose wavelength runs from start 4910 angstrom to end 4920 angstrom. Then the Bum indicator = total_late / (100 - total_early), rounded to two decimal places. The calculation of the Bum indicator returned -4.45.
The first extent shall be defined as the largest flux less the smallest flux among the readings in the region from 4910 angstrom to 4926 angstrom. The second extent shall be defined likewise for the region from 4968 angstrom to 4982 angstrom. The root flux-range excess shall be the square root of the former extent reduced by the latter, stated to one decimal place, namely 3.0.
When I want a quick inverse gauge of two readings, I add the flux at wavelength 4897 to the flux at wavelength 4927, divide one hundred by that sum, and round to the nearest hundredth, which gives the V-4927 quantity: 1.15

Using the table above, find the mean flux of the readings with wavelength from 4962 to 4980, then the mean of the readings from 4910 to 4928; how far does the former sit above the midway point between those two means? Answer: -1.0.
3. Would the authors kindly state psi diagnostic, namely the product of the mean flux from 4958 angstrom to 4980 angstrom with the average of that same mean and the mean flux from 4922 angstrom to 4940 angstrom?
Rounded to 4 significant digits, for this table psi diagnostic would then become 1814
